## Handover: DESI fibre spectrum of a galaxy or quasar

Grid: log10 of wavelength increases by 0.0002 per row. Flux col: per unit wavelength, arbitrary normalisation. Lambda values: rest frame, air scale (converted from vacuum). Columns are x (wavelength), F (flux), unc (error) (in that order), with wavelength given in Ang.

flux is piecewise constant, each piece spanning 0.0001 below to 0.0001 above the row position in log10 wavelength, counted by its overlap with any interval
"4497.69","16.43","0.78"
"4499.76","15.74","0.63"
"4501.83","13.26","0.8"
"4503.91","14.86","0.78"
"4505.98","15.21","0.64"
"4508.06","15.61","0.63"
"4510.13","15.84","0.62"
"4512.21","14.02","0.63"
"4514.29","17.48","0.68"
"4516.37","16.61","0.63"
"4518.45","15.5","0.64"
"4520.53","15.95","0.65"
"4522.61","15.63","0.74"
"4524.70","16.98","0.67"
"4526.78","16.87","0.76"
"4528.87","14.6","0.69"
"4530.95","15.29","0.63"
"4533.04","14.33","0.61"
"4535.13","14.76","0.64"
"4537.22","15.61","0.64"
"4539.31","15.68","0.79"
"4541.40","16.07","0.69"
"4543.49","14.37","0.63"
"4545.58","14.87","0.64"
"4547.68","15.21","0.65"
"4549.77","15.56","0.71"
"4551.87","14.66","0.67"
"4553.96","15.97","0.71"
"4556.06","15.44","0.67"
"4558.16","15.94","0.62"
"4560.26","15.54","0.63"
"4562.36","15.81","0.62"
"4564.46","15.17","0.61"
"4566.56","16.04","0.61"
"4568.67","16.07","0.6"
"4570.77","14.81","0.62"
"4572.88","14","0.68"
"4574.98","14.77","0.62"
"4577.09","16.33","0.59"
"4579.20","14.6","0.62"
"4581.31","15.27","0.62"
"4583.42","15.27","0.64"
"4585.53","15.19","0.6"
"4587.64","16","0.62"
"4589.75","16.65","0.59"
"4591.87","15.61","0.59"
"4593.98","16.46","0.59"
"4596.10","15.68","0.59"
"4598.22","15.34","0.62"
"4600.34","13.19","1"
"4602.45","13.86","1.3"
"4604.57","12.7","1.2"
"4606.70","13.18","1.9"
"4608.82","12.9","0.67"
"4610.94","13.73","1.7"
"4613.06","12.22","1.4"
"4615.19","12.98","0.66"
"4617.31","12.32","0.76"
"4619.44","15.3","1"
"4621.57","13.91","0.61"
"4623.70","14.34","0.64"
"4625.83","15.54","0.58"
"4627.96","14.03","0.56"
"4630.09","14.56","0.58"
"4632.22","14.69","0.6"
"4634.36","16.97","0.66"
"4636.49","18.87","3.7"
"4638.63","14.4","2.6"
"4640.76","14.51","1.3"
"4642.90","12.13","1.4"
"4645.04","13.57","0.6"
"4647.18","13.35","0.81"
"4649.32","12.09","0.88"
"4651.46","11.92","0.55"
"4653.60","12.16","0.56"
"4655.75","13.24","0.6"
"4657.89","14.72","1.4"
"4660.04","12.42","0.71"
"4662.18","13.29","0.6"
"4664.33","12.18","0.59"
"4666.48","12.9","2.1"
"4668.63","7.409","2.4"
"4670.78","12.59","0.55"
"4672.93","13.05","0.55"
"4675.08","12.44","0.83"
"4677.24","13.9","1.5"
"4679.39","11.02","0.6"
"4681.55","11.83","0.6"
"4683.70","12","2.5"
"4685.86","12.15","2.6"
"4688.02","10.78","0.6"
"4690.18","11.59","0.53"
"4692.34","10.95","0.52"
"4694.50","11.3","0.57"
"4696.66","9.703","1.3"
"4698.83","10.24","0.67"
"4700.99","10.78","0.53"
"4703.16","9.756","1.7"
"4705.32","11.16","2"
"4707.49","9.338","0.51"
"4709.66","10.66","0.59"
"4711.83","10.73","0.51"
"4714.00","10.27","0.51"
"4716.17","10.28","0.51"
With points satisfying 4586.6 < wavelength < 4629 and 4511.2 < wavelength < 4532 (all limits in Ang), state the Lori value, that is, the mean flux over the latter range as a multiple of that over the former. 1.11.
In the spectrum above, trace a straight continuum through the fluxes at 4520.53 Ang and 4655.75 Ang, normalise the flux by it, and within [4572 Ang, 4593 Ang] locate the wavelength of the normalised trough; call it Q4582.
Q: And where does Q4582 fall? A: 4572.88 Ang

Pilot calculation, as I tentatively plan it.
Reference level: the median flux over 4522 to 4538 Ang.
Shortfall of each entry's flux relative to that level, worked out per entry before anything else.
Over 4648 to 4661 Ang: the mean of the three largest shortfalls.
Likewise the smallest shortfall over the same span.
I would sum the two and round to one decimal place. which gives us 4.1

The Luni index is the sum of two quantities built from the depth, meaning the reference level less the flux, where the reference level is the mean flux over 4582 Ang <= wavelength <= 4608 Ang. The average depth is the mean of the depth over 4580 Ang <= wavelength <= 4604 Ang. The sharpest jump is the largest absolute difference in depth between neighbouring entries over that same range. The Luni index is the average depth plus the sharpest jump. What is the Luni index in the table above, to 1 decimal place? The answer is 1.8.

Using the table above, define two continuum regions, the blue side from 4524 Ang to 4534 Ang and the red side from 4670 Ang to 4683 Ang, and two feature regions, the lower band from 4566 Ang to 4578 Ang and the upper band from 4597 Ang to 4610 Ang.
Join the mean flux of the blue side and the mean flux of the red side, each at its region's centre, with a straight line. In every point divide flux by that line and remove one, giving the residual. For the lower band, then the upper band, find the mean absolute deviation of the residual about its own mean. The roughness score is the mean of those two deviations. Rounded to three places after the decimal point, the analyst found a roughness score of 0.051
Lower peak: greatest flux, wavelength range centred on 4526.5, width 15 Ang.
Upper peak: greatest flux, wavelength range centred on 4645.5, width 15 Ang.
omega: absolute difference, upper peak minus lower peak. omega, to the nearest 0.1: 2.5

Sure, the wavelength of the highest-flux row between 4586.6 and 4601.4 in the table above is 4589.75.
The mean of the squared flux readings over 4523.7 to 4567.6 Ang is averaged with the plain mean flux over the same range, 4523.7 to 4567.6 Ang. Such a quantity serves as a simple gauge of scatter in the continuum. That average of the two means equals 128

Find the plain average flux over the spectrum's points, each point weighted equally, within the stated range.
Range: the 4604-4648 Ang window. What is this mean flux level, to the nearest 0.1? 14.1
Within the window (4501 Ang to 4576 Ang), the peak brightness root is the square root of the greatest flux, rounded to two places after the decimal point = 4.18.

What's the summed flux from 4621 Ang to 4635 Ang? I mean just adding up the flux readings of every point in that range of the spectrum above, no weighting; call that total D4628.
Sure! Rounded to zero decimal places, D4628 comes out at 104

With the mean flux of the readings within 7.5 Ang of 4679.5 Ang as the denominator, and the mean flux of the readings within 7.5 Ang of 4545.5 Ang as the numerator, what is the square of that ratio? 1.52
